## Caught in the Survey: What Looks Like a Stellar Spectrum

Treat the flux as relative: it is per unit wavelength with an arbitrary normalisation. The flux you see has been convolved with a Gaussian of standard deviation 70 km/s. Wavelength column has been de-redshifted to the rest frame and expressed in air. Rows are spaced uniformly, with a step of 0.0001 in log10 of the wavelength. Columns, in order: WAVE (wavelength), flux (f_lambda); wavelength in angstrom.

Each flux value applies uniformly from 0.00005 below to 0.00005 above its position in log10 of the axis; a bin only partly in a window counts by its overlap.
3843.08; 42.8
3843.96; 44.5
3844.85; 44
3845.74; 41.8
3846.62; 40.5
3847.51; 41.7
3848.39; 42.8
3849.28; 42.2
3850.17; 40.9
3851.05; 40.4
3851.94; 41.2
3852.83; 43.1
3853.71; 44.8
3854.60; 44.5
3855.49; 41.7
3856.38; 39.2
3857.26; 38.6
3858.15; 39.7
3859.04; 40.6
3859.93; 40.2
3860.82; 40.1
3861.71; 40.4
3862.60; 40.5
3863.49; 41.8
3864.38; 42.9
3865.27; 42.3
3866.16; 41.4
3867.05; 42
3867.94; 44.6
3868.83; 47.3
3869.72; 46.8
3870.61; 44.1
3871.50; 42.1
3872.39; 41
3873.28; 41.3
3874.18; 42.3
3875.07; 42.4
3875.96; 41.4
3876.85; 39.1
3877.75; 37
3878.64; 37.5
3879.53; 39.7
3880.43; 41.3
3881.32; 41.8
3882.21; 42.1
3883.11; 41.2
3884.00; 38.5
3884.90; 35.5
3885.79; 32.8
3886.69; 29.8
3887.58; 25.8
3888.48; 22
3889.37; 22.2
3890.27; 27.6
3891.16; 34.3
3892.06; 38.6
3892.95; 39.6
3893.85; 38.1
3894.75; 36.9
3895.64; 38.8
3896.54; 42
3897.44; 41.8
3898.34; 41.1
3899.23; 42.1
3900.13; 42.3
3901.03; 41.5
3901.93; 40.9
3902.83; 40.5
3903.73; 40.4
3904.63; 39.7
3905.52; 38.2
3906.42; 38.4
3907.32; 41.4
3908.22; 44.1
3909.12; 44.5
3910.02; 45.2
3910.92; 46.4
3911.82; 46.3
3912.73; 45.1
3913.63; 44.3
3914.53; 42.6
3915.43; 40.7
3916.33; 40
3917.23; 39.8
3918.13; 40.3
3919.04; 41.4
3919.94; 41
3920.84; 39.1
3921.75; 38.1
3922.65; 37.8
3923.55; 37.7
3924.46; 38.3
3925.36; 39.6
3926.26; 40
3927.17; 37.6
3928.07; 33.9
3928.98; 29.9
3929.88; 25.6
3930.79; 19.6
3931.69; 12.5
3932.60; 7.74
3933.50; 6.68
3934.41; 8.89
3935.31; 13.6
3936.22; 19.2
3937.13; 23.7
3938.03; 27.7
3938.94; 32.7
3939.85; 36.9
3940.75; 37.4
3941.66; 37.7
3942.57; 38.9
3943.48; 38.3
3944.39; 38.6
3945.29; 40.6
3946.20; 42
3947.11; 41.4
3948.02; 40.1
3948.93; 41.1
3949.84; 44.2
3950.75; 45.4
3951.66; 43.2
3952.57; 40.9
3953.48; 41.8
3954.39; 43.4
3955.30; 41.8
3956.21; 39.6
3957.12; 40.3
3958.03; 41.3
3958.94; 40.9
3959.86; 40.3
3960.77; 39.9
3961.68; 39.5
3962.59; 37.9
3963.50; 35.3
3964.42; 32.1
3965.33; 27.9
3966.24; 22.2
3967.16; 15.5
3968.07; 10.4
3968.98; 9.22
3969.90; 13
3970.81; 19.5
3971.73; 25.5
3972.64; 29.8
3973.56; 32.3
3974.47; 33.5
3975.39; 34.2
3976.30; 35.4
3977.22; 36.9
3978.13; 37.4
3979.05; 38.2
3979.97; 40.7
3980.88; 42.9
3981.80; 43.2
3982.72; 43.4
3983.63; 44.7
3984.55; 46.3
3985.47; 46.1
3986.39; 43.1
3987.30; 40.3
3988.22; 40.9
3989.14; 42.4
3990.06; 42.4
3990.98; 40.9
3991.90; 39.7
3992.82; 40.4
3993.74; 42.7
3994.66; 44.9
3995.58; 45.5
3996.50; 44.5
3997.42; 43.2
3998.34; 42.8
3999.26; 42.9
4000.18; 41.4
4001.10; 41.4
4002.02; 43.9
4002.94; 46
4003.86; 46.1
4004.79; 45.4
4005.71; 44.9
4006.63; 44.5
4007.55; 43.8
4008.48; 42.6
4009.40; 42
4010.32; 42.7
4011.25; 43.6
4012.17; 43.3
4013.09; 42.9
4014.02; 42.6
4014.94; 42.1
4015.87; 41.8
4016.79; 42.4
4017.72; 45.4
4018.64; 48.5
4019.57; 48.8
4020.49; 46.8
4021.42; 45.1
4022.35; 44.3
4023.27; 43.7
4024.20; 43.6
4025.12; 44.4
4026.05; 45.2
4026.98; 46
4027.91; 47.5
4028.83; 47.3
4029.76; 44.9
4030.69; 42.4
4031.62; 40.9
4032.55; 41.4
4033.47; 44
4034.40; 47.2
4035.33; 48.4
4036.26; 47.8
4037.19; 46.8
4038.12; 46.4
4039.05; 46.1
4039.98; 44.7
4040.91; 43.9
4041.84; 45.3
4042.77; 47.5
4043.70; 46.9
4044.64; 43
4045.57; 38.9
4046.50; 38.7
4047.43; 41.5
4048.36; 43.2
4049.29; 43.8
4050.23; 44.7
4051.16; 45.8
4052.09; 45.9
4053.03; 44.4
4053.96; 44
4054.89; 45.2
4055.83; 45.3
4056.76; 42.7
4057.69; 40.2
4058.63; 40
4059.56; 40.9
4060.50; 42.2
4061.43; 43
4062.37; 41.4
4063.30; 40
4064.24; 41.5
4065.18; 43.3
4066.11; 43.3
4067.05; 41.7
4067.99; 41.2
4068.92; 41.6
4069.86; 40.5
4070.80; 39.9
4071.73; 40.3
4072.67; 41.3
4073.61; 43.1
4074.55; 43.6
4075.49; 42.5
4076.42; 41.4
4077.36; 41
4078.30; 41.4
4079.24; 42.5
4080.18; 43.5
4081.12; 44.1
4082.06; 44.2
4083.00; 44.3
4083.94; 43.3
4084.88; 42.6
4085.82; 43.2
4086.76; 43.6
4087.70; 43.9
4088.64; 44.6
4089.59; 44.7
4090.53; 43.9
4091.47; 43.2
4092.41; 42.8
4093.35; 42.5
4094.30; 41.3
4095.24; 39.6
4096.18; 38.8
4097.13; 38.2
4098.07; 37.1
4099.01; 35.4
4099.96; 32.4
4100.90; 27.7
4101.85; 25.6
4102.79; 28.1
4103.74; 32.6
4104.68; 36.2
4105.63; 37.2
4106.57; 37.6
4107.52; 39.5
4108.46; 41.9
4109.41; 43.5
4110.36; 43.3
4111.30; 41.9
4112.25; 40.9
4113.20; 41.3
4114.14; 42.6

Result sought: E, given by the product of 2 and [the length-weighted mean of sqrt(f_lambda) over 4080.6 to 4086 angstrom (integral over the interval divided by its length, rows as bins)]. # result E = 13.2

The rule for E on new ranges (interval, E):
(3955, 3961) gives 12.7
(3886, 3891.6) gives 10.4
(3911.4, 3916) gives 13.2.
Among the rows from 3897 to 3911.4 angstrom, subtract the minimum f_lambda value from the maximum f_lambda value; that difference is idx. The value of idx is 8.2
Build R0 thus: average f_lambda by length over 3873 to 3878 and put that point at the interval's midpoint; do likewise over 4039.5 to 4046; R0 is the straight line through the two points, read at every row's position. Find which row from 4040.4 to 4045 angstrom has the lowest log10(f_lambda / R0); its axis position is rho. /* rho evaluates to 4044.64 angstrom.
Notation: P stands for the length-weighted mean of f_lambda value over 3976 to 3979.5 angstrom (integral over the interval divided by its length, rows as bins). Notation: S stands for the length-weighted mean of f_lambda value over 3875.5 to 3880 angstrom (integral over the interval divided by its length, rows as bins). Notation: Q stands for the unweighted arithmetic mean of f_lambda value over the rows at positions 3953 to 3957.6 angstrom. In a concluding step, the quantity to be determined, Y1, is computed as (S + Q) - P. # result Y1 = 43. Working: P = 37.0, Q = 41.4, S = 38.9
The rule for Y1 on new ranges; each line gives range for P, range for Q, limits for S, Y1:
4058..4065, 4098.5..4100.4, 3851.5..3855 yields 36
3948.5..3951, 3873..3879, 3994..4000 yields 41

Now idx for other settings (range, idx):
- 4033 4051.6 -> 9.7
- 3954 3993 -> 37.1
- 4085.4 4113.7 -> 19.1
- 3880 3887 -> 12.3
